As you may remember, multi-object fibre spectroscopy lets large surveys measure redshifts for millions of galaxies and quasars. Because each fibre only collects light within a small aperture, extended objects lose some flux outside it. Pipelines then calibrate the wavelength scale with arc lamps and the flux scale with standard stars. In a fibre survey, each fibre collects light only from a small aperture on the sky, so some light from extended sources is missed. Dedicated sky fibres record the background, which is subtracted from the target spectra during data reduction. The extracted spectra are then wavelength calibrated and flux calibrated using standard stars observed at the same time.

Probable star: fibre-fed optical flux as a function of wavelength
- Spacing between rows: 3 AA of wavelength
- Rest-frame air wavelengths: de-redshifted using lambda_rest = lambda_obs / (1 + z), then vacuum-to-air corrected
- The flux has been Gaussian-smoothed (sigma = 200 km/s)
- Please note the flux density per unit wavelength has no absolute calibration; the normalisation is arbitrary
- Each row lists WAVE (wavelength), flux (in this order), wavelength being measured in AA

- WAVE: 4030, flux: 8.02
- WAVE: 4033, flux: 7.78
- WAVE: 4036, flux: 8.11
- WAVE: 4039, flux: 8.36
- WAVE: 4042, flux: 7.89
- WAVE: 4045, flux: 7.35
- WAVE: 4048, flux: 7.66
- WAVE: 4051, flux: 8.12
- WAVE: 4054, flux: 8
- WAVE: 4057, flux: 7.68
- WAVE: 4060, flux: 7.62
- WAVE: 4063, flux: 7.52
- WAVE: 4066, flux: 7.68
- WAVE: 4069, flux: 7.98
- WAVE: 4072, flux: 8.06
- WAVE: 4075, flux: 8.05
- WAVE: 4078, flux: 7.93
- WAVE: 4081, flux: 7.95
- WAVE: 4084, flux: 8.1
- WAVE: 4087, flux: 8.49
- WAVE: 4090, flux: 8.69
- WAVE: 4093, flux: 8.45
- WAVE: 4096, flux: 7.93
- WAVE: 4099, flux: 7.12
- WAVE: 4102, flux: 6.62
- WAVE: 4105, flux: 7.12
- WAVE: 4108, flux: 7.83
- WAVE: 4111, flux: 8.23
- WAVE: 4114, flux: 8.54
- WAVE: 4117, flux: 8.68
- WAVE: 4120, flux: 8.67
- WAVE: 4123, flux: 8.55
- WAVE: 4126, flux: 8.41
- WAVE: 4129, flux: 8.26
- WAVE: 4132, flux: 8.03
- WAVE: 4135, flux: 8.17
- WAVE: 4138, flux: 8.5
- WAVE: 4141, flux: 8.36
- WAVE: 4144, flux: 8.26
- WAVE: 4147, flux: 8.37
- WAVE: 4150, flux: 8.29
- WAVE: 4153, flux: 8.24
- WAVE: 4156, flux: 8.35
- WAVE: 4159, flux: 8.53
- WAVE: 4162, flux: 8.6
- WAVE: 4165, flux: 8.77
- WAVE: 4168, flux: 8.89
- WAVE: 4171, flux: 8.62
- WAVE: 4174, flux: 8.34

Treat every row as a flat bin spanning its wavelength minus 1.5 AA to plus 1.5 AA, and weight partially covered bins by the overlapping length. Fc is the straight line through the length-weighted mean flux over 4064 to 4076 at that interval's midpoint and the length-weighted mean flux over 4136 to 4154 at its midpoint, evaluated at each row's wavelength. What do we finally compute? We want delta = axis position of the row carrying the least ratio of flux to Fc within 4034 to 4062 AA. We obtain 4045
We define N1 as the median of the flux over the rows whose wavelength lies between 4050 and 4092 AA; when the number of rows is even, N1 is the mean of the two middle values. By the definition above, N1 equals 8.0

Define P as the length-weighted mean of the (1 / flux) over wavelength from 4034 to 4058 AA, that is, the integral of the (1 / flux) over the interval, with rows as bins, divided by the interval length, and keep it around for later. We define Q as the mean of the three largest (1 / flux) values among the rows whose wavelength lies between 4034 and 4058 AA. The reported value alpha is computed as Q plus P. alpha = 0.259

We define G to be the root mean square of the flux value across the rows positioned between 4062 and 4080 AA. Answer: 7.9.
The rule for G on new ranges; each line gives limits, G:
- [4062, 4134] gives 8.1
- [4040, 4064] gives 7.7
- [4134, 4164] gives 8.4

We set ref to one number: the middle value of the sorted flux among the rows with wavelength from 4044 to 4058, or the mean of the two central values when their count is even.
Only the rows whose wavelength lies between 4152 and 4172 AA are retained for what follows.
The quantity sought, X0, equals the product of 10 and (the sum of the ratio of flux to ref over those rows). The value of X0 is 78.1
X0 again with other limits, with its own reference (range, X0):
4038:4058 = 71.7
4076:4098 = 74.9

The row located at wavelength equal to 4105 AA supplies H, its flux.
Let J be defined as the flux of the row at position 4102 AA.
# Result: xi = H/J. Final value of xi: 1.08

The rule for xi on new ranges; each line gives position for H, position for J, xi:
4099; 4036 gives 0.88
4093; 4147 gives 1.01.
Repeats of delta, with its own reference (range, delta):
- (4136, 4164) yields 4153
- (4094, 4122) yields 4102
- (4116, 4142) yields 4132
